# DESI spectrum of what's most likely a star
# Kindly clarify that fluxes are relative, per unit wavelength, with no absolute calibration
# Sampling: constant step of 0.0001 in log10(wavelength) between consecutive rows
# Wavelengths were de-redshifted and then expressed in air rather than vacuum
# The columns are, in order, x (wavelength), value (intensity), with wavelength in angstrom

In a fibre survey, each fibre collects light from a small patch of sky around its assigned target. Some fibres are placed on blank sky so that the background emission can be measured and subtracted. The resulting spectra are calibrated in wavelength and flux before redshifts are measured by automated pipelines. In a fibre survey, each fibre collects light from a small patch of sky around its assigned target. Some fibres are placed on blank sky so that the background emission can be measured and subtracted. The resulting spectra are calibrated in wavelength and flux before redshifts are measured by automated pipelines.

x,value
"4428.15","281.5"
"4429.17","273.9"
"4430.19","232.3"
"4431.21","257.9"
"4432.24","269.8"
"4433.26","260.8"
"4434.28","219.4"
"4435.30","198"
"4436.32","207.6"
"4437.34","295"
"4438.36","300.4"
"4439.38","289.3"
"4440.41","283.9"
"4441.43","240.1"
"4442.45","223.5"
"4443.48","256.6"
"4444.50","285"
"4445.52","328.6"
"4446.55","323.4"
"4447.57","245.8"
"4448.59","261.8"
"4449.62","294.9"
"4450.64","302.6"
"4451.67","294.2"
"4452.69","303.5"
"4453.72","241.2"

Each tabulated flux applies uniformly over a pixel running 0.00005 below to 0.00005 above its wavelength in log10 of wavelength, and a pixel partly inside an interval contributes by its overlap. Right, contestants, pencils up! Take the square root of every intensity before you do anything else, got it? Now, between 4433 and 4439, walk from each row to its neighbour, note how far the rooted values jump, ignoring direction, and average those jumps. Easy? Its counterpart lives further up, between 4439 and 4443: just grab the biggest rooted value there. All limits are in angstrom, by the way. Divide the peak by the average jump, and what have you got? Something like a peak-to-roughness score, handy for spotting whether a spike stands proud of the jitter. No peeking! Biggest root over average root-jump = 16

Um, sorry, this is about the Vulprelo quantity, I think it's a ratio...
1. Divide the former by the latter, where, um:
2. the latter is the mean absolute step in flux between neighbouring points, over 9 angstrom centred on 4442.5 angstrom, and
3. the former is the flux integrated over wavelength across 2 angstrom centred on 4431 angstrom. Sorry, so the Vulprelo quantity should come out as 21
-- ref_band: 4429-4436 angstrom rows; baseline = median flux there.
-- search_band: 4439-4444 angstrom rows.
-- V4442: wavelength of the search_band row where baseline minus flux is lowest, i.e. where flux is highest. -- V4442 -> 4439.38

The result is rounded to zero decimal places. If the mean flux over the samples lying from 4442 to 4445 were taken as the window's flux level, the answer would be 255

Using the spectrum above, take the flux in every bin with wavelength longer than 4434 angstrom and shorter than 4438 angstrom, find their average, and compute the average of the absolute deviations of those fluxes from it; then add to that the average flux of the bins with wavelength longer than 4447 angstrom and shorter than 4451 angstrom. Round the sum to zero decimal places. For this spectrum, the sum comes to 309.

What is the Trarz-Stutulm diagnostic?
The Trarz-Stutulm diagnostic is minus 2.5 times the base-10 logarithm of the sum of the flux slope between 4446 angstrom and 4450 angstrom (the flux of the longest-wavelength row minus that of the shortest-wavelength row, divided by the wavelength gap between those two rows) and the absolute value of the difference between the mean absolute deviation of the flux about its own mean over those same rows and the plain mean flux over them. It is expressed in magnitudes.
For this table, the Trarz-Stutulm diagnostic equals -5.97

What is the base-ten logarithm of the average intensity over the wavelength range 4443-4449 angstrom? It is 2.45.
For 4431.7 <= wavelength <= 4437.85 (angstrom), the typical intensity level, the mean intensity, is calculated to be 242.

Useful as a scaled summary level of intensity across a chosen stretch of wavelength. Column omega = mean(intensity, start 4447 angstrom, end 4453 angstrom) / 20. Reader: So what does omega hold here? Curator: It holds 14.2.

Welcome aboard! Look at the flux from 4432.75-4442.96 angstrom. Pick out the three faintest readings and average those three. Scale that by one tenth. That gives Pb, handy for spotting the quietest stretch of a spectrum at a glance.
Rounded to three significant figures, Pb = 20.8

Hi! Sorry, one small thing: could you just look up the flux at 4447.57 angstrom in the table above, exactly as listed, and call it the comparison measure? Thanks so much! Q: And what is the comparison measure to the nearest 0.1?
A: 245.8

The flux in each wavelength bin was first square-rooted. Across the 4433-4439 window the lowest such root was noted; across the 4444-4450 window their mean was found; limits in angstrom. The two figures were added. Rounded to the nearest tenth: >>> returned 31.1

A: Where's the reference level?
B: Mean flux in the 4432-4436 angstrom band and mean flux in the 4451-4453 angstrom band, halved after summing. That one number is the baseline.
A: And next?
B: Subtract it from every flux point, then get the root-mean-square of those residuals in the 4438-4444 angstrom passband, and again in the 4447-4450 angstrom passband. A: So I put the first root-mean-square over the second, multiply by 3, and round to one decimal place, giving 4.1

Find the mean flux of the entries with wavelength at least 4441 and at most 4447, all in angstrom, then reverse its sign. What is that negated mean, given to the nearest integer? -276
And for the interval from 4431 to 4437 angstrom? -236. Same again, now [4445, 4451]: -293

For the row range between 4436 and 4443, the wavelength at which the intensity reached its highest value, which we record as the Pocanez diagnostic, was 4438.36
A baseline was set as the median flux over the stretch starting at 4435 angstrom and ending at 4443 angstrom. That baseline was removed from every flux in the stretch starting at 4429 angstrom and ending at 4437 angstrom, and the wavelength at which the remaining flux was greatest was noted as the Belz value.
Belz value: 4429.17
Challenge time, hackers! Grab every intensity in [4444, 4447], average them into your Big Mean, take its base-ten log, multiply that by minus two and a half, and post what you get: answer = -6.24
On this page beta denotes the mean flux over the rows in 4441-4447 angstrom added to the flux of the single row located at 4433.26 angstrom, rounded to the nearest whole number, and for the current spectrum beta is 537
